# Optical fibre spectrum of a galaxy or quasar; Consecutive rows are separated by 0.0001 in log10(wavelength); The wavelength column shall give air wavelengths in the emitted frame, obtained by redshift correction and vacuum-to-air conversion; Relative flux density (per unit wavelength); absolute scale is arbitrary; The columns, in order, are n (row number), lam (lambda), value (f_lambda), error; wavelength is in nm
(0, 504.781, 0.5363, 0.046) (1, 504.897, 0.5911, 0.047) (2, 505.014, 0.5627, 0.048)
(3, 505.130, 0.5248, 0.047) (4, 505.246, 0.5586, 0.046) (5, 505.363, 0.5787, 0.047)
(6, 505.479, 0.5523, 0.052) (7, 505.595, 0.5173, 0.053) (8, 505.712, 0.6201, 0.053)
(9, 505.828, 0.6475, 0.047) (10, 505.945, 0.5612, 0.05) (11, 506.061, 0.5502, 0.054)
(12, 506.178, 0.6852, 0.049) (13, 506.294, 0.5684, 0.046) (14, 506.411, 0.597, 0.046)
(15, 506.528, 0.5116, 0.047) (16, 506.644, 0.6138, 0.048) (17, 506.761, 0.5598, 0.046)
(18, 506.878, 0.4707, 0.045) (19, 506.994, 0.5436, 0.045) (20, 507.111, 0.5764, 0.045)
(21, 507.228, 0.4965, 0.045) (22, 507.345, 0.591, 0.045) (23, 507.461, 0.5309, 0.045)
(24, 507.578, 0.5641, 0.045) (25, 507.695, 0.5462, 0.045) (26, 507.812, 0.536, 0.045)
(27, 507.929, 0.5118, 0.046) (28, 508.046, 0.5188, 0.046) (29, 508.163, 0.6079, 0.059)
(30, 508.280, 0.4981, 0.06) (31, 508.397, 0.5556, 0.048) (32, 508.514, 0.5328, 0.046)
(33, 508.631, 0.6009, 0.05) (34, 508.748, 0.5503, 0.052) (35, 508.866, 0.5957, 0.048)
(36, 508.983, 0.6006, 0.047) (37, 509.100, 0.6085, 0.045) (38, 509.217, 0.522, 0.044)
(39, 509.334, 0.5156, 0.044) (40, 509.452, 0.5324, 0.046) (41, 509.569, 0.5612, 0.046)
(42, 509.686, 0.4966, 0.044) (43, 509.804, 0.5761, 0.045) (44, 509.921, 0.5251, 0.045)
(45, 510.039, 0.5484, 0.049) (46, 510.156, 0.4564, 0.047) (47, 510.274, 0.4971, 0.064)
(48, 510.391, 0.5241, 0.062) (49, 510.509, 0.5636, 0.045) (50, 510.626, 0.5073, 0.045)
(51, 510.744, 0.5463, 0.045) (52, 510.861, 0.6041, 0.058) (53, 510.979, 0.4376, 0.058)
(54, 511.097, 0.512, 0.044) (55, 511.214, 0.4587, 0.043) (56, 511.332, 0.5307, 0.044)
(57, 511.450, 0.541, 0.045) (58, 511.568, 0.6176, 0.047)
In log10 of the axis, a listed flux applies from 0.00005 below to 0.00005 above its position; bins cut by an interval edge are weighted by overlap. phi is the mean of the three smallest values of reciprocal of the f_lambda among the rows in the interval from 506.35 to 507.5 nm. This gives 1.67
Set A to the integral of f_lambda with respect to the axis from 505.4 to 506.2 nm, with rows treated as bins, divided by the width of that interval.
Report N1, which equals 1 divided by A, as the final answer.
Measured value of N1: 1.71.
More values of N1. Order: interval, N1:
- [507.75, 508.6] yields 1.85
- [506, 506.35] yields 1.66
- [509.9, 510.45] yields 1.97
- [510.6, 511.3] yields 1.95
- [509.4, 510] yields 1.86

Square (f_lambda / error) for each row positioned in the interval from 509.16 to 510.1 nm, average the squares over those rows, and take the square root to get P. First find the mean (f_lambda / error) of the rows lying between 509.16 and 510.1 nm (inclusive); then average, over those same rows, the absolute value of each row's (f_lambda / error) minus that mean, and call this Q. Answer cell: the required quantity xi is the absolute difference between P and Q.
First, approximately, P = 11.8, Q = 0.4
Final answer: 11.4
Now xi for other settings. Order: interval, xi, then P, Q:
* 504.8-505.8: 10.8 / 11.5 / 0.7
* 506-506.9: 10.9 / 12.0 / 1.1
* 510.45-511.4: 10.0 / 11.1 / 1.1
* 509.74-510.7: 9.3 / 10.8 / 1.5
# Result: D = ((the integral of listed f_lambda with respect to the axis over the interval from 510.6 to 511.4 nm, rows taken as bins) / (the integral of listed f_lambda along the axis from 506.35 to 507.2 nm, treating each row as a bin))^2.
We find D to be 0.8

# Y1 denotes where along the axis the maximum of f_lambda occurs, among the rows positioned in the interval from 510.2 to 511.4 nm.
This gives 510.861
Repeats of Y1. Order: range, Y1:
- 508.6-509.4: 509.100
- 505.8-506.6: 506.178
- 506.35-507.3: 506.644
